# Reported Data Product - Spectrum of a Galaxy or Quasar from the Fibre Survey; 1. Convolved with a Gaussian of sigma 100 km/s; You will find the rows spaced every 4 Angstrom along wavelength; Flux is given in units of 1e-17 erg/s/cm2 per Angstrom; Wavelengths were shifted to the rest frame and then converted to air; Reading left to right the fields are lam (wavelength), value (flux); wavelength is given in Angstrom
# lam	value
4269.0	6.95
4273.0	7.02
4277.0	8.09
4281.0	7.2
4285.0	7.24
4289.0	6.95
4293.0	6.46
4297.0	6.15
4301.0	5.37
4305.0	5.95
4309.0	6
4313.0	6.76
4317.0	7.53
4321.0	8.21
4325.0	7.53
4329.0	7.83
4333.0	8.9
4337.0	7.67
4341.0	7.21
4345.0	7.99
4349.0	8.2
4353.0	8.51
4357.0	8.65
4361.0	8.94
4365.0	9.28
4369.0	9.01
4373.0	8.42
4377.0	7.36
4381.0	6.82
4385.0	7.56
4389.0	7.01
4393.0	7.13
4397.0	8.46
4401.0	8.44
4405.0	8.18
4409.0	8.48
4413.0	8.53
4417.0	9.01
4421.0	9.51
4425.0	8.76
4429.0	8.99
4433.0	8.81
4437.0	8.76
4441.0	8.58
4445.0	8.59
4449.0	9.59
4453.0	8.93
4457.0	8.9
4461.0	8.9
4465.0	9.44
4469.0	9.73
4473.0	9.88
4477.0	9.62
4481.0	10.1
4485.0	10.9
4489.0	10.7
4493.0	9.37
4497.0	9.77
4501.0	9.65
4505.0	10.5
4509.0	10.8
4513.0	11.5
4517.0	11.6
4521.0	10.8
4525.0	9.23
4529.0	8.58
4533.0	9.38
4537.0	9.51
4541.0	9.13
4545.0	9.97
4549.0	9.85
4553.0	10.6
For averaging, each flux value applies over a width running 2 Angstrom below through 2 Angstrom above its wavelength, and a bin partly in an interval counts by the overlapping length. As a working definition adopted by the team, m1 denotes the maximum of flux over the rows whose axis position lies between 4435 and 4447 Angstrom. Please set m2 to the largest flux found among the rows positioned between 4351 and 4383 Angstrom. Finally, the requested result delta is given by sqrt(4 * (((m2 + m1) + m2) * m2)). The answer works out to 31.8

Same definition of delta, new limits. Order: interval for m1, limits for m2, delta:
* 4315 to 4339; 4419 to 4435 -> 32.6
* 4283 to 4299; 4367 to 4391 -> 30.2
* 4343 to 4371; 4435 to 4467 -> 33.0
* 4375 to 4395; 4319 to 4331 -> 28.1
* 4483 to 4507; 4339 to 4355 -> 30.8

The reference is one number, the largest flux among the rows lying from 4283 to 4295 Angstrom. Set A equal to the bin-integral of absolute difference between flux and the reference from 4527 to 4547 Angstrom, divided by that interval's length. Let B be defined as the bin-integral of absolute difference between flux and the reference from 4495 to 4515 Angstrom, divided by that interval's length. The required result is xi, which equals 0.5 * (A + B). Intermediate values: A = 2.1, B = 3.2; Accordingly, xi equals 2.6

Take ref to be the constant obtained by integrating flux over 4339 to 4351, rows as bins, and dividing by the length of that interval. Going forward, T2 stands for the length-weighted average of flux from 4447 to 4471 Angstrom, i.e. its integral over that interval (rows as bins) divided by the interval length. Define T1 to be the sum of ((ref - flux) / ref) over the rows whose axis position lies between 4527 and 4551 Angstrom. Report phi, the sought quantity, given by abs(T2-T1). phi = 10.5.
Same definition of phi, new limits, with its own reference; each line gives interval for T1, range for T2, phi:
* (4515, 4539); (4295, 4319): 7.9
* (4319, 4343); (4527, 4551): 9.5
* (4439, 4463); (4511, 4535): 11.0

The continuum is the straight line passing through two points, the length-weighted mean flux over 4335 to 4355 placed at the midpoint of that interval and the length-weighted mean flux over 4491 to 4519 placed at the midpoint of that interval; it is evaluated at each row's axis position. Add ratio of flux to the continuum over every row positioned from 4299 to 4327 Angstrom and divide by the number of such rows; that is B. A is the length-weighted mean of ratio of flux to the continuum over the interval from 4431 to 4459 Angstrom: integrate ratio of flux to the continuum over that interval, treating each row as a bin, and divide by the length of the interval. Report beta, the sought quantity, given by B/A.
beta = 0.98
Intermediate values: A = 0.93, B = 0.911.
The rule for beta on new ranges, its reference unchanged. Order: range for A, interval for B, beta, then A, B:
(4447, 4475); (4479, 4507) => 1.03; 0.96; 0.988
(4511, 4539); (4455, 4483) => 1.03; 0.94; 0.962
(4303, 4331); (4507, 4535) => 1.01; 0.95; 0.960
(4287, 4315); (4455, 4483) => 1.11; 0.86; 0.962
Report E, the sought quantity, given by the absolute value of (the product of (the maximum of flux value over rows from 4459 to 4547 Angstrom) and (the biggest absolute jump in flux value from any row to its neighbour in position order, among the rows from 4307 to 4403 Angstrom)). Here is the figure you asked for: 15.4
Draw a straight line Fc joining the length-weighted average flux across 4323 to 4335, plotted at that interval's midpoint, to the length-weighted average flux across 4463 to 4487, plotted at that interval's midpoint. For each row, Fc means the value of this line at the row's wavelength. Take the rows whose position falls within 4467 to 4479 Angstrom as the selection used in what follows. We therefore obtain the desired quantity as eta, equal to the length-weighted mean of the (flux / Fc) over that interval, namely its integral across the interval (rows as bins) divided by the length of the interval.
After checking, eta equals 0.982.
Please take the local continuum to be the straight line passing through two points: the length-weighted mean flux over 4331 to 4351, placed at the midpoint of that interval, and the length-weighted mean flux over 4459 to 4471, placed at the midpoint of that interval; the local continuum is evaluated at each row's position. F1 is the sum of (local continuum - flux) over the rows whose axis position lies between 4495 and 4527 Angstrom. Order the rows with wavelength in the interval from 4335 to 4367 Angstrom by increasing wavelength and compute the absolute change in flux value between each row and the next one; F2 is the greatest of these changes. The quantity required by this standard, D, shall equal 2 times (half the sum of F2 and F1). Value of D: -4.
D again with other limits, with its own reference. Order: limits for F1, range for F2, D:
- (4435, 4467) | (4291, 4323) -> 3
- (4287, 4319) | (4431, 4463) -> 10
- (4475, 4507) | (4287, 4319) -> -3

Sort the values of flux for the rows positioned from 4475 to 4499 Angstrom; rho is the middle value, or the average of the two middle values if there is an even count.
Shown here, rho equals 9.9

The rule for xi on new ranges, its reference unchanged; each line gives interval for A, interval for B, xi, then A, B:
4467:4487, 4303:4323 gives 1.8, 2.8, 0.9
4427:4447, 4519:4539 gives 1.9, 1.5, 2.3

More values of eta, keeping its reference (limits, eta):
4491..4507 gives 0.958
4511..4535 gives 0.965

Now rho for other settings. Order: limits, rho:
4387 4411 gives 8.3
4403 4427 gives 8.6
